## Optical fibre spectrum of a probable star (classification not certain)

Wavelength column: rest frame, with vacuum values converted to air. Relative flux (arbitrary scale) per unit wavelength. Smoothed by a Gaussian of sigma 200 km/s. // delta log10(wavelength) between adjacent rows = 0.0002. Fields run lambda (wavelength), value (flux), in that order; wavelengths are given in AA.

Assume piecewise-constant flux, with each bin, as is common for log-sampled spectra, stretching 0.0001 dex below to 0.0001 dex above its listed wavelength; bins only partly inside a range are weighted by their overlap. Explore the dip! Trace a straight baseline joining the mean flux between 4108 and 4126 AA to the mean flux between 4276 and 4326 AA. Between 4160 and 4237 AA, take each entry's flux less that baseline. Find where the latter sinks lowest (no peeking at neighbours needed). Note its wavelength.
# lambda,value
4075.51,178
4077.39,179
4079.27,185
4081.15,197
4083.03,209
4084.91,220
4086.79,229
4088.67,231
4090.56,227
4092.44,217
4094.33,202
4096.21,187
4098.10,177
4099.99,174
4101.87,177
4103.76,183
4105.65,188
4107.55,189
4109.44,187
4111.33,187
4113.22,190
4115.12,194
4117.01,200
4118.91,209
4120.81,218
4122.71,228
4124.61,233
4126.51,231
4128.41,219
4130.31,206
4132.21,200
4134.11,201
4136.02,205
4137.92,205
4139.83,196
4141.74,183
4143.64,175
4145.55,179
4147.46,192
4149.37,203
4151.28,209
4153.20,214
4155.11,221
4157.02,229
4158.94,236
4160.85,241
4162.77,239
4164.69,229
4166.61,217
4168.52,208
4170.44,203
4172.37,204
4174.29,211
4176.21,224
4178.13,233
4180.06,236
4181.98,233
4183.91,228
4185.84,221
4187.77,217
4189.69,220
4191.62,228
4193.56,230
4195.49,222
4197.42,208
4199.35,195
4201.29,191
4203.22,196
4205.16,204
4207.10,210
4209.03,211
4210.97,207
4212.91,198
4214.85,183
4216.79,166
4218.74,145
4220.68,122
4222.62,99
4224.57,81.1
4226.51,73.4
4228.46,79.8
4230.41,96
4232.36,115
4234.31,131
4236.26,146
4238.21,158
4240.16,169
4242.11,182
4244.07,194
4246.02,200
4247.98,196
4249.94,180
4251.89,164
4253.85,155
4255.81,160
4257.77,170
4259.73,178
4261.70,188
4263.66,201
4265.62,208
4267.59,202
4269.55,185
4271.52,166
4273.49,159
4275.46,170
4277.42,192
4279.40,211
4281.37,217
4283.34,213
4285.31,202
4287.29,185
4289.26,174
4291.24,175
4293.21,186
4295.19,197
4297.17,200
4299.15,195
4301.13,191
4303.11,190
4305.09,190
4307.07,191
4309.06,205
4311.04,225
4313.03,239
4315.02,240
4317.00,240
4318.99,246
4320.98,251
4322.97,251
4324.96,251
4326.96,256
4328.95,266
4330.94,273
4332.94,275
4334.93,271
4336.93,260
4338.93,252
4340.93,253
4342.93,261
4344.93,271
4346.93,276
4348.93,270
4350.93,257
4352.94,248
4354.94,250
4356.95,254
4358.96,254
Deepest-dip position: 4226.51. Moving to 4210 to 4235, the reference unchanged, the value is 4226.51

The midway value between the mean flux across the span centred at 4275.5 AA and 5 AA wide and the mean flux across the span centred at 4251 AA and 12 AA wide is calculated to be 175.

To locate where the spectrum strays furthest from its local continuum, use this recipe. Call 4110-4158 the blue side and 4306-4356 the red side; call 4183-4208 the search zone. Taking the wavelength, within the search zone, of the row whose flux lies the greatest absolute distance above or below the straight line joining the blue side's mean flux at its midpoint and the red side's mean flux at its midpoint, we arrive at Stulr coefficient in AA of 4201.29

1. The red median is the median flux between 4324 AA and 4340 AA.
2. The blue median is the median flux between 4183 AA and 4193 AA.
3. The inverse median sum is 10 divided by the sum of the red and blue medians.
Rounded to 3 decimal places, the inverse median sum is 0.021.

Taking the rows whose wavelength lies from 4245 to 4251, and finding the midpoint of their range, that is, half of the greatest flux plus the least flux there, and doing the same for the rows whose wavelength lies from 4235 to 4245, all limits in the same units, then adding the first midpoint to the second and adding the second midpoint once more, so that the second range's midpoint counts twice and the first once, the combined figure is 530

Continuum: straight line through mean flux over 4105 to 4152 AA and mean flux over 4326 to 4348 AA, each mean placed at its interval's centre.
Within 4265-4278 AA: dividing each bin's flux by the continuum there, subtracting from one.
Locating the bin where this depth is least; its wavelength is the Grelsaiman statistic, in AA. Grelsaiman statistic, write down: 4265.62 AA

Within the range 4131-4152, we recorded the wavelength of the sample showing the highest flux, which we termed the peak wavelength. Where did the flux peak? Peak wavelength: 4151.28 AA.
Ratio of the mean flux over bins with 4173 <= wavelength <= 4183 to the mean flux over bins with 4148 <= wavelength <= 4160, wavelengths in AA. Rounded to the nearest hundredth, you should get 1.04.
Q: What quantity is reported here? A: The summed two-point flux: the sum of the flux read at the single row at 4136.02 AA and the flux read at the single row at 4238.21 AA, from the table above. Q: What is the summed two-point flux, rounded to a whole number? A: 363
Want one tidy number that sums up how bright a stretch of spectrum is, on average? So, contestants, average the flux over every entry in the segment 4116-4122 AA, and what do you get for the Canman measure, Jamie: 209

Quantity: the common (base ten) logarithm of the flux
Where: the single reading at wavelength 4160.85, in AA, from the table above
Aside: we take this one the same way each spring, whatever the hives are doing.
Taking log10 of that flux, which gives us 2.38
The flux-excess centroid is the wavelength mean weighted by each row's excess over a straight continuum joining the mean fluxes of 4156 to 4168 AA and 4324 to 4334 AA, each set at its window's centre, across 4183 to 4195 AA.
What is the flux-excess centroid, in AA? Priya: 4188.5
